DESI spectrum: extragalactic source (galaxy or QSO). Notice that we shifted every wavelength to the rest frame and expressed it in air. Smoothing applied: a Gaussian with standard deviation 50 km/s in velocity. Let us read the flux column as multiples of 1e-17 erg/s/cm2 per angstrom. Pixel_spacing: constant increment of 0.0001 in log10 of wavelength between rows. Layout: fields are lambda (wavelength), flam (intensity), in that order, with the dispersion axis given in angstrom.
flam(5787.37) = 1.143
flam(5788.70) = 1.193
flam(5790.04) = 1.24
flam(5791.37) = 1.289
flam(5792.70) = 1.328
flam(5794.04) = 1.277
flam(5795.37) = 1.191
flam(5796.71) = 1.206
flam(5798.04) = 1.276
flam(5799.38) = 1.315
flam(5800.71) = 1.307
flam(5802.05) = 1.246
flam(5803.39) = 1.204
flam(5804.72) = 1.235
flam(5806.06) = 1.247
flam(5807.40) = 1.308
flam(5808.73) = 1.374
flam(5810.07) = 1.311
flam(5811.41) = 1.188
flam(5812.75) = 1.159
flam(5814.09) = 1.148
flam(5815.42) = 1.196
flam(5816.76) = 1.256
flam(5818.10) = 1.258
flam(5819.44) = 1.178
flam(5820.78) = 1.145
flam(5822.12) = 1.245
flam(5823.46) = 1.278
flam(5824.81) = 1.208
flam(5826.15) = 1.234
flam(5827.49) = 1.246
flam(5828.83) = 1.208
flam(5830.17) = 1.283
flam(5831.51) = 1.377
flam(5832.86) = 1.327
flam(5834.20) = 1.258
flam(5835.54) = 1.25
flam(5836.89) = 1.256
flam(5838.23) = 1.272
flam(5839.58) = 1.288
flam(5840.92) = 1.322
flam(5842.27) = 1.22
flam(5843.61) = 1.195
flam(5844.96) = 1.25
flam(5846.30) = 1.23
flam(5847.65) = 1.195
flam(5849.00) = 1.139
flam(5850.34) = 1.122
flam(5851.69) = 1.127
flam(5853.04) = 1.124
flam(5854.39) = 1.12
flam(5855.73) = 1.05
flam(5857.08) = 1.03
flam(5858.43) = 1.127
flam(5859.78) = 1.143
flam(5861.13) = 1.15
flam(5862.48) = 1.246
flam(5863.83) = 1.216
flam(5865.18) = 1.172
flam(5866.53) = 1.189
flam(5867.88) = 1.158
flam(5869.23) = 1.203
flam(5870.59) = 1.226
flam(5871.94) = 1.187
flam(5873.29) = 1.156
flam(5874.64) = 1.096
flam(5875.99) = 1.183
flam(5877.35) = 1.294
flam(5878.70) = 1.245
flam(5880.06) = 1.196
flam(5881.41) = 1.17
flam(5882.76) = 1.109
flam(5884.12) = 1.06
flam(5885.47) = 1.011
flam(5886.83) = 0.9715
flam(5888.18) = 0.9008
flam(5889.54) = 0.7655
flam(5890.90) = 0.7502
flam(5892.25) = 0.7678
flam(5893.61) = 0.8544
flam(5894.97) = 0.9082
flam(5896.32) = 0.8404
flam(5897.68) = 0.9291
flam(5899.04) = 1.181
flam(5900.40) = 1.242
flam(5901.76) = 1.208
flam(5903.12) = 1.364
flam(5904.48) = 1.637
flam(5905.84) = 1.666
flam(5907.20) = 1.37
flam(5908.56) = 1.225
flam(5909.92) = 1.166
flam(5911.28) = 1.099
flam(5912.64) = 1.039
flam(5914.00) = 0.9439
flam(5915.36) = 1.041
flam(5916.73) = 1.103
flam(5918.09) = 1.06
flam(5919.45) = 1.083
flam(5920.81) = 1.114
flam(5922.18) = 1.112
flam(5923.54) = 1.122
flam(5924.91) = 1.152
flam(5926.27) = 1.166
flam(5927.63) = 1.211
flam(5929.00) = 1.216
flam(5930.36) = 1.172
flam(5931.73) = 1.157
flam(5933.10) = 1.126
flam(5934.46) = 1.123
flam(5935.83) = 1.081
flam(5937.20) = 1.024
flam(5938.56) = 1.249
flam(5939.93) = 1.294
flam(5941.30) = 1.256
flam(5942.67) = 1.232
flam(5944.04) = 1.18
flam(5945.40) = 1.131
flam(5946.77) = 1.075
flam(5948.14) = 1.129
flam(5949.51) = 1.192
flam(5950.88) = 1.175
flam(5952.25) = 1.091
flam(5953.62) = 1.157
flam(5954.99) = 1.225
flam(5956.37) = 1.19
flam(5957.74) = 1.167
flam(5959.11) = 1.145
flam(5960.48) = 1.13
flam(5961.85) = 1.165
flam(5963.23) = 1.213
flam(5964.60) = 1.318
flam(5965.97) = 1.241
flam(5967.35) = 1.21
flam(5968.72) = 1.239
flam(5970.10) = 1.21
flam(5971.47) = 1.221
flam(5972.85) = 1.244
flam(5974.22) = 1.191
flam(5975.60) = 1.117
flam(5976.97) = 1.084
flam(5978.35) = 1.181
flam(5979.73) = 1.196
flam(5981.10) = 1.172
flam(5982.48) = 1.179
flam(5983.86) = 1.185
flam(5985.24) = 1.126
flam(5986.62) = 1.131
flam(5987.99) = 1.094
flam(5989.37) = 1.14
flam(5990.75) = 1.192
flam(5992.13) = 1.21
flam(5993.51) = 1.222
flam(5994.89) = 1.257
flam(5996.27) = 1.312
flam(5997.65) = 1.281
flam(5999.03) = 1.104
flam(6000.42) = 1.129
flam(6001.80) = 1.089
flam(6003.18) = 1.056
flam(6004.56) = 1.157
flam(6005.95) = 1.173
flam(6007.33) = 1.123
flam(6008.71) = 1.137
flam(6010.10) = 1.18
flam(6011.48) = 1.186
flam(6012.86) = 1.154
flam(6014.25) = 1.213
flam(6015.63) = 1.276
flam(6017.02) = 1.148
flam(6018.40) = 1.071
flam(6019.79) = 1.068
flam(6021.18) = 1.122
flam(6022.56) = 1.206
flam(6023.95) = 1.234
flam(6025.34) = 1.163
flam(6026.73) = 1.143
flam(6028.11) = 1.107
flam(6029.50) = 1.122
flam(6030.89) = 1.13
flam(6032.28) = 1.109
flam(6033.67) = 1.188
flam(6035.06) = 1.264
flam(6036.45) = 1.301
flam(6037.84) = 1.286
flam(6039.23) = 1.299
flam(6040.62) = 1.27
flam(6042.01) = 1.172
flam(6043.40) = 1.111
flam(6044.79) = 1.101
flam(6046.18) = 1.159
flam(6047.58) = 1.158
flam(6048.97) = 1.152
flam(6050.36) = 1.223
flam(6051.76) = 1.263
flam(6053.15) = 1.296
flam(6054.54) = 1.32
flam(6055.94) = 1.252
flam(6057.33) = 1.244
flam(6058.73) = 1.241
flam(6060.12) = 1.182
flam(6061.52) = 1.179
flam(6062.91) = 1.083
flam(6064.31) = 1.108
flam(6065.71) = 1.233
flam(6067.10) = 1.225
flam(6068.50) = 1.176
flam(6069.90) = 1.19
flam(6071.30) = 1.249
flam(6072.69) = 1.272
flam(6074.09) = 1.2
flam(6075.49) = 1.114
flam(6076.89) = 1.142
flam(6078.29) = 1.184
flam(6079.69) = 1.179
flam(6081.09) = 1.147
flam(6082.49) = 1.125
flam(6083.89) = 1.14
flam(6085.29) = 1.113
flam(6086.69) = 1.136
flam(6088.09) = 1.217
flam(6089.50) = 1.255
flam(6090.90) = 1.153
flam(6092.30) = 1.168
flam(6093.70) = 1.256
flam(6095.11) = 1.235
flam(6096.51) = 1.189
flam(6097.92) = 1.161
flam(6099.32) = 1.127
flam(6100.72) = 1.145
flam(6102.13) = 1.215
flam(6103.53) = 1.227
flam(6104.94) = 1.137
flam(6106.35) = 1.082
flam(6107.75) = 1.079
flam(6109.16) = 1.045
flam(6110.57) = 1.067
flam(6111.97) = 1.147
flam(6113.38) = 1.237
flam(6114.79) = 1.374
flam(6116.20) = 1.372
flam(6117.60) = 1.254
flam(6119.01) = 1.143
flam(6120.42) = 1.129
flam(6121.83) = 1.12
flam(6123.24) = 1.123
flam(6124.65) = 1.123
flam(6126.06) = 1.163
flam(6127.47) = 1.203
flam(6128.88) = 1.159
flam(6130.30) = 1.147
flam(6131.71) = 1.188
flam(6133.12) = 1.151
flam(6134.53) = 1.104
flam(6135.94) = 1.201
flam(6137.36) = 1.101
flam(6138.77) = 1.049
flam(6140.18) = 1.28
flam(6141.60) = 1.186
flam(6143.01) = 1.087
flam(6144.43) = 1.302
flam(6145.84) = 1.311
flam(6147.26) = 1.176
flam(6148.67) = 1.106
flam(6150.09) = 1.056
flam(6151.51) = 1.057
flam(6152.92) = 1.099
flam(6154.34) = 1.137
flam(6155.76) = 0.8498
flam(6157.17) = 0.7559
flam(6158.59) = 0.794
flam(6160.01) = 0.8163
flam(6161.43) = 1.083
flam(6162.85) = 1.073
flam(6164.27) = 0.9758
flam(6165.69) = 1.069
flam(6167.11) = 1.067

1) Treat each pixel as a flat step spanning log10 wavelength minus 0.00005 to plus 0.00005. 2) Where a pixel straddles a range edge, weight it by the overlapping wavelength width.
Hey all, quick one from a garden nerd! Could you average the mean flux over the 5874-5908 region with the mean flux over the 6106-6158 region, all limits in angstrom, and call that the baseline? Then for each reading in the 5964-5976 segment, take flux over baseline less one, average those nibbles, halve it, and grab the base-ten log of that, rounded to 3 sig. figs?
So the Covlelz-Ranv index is -1.36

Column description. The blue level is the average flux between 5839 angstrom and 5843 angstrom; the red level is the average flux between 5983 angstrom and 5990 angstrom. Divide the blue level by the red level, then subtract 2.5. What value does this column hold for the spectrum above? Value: -1.38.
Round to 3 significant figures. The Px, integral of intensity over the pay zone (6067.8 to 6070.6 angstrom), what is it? 3.31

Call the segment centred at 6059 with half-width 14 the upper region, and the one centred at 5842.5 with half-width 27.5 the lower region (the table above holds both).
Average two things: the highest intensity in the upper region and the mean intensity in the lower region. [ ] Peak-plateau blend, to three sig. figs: 1.26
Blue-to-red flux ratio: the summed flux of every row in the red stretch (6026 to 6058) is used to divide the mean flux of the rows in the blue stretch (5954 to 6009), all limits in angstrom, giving 0.043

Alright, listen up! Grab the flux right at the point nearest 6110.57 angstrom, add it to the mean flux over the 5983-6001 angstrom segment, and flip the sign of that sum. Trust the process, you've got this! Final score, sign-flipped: -2.25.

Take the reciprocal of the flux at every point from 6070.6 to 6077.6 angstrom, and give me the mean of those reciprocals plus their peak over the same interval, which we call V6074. 1.74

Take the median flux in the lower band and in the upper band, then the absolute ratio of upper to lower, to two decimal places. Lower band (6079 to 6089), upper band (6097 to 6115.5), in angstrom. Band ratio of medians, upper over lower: 1.00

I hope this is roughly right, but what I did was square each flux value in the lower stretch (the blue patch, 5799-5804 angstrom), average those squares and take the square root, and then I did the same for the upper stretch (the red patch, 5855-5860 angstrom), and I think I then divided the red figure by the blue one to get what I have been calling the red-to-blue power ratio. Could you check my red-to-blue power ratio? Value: 0.86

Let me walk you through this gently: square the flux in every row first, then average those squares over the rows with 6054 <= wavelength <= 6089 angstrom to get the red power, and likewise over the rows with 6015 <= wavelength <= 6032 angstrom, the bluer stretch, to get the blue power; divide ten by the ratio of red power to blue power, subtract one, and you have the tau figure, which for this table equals 8.4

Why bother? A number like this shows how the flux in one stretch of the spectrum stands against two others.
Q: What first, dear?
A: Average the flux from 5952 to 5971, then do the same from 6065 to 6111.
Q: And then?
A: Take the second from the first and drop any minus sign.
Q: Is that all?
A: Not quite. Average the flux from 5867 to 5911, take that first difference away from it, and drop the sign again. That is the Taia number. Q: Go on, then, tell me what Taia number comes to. 1.10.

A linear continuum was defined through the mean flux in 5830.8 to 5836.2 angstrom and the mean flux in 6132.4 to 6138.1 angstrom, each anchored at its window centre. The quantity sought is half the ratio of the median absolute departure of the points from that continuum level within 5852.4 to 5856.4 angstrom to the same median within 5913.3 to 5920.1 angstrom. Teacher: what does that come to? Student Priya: 0.4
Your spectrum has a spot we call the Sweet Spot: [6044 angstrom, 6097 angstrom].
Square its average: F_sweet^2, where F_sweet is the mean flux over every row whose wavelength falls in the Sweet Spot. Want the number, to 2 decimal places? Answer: 1.42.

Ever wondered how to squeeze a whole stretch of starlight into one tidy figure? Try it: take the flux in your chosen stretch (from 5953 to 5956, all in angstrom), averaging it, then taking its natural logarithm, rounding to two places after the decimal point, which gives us 0.17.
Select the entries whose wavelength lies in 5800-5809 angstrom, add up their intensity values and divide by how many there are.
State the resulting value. 1.27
